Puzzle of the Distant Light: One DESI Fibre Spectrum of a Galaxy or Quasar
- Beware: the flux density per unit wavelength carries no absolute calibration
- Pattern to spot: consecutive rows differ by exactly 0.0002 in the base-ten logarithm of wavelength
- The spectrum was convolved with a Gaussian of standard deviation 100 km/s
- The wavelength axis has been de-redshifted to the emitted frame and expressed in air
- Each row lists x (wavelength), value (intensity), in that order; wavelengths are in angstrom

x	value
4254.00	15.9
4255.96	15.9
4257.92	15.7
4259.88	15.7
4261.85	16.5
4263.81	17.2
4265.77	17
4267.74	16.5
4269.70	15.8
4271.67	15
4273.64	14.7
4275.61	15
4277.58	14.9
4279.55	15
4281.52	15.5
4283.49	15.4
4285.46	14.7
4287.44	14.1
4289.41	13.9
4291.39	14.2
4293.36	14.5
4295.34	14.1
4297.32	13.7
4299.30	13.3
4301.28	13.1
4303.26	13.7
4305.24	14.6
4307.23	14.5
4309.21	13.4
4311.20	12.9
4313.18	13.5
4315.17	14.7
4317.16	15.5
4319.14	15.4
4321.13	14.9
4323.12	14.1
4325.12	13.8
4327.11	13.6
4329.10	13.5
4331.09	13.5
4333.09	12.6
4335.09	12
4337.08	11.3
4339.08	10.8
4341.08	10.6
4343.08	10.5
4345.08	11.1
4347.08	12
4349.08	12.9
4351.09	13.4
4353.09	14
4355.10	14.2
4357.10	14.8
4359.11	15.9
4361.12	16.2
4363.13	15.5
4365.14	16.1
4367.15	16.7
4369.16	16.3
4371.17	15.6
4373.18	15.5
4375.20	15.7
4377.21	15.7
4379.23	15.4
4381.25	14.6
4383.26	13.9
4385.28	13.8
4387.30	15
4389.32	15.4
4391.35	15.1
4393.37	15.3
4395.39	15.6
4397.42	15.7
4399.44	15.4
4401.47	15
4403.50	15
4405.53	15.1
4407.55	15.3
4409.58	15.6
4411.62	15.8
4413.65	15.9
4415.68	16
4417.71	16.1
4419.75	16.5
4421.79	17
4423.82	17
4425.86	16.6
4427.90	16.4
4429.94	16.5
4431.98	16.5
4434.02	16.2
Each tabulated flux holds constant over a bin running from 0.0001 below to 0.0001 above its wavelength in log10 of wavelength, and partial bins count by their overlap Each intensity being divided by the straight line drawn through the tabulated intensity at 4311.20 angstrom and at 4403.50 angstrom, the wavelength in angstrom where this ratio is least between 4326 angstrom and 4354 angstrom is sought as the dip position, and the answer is 4343.08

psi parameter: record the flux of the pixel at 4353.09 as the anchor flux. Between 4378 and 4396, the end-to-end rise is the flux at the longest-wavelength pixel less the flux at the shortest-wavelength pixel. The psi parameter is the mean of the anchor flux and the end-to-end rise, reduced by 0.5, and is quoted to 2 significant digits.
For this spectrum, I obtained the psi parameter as 6.6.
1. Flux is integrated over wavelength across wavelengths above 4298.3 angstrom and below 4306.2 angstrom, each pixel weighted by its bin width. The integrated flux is 108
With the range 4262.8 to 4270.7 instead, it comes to 131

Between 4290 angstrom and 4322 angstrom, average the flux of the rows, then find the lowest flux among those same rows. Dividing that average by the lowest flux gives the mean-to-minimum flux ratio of 1.09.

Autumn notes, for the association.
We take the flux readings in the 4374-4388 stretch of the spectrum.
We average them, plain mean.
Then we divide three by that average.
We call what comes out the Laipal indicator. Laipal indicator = 0.202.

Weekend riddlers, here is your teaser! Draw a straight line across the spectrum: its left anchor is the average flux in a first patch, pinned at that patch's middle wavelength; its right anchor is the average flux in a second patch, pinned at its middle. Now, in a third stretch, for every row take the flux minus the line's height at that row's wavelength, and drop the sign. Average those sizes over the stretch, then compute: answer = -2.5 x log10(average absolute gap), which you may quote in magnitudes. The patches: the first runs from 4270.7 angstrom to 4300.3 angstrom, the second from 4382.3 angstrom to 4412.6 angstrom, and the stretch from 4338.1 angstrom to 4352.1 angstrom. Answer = -1.3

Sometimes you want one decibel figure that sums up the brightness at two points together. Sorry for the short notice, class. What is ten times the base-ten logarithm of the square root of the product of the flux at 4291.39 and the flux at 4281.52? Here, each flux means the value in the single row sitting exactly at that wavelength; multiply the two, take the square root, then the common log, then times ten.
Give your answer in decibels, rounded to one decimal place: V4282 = 11.7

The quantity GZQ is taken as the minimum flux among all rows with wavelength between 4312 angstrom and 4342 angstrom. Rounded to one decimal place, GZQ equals 10.6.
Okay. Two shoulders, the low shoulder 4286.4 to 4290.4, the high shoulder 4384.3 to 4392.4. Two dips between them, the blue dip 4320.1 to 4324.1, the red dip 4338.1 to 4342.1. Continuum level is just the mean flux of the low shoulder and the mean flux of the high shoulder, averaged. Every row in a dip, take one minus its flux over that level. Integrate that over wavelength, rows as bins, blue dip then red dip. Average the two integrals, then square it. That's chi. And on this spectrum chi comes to 0.25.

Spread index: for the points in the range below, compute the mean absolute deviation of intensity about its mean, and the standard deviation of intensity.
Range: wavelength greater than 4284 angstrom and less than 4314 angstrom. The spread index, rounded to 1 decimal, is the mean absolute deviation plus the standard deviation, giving 1.0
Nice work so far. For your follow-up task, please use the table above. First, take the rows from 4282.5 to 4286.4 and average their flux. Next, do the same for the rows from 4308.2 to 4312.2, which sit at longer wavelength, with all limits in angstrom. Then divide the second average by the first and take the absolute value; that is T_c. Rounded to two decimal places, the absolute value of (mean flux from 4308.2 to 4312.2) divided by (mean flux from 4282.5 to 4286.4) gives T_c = 0.87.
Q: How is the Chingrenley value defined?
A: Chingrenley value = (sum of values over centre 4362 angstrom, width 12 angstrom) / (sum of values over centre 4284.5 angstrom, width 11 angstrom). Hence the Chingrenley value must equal 1.07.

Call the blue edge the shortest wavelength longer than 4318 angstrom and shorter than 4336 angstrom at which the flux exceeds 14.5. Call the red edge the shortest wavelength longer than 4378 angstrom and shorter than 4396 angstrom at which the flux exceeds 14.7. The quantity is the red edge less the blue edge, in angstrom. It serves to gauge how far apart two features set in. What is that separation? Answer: 60.1 angstrom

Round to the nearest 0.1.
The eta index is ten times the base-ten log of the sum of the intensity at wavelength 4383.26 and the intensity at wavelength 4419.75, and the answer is 14.8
